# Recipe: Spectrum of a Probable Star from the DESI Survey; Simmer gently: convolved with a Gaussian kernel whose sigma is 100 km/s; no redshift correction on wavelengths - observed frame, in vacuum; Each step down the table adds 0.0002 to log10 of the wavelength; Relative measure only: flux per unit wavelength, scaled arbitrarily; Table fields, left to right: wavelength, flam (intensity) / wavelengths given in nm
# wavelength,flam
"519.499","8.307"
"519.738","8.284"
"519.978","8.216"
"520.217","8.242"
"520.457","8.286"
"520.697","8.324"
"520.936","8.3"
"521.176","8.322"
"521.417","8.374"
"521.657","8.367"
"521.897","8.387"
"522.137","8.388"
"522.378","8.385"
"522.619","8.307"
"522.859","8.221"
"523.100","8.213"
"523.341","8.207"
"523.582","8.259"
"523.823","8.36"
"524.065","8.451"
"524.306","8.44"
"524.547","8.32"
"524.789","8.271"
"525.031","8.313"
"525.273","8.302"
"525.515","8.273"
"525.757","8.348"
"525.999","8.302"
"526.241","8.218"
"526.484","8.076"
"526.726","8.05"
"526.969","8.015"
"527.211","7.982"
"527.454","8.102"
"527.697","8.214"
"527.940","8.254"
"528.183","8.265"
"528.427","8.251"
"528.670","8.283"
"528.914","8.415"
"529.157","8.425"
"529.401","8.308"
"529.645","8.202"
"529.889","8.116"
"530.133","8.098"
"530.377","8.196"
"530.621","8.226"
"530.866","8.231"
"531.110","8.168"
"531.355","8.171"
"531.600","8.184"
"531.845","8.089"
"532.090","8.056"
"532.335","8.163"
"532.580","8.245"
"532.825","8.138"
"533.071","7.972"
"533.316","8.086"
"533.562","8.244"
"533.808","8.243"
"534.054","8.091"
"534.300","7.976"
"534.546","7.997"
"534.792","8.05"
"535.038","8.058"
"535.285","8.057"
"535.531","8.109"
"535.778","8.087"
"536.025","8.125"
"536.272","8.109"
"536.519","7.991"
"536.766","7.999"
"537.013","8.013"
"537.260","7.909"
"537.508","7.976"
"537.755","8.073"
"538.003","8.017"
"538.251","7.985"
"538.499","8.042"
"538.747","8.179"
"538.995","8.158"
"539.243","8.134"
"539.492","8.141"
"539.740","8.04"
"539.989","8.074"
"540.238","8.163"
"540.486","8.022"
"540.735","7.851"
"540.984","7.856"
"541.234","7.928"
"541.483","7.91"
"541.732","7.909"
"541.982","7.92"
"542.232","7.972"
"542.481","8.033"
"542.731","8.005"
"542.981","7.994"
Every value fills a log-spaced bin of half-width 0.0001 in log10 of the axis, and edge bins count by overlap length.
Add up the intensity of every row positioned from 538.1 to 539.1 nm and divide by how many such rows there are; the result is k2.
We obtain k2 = 8.09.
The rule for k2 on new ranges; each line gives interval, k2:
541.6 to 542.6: 7.96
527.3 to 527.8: 8.16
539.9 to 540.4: 8.12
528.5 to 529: 8.35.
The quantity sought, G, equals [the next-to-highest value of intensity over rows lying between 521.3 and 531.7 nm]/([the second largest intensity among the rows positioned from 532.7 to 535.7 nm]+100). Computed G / 0.0780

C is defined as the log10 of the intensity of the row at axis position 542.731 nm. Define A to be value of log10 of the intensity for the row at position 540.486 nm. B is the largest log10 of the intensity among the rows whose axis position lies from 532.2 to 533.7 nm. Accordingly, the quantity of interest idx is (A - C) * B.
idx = 0.001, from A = 0.9043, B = 0.916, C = 0.903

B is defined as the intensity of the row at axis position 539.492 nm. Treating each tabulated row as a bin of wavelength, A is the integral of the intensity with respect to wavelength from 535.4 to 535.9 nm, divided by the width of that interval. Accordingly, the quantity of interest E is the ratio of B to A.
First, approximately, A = 8.10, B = 8.141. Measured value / 1.00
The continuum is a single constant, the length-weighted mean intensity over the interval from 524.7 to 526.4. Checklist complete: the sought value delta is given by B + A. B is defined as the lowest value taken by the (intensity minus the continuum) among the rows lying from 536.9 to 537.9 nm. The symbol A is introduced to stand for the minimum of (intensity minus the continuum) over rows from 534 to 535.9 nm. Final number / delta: -0.68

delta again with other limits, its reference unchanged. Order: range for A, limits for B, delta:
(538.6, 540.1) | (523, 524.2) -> -0.32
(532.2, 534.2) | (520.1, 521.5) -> -0.35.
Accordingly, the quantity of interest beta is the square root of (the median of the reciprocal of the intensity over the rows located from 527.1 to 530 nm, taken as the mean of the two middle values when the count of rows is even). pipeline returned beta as 0.348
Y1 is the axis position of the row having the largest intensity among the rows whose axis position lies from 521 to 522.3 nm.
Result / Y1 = 522.137 nm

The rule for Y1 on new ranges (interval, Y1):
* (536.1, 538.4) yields 536.272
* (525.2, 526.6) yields 525.757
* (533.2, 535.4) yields 533.562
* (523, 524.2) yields 524.065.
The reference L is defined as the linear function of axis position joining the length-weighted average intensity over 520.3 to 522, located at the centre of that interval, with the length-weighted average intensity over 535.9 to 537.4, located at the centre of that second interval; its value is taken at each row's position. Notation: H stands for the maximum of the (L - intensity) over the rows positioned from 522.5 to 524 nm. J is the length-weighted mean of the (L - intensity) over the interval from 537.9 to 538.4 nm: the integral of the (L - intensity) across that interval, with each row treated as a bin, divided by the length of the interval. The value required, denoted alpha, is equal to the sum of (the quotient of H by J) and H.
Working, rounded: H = 0.08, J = -0.009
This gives -9.2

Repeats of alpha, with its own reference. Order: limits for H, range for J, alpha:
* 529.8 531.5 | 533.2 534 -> -0.5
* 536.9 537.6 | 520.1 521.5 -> 3.1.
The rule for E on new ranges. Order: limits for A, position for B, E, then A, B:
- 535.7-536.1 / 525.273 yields 1.02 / 8.10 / 8.302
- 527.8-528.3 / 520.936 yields 1.00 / 8.26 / 8.3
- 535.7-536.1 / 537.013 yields 0.99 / 8.10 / 8.013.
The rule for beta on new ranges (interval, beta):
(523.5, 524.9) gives 0.346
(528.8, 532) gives 0.349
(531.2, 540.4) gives 0.352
